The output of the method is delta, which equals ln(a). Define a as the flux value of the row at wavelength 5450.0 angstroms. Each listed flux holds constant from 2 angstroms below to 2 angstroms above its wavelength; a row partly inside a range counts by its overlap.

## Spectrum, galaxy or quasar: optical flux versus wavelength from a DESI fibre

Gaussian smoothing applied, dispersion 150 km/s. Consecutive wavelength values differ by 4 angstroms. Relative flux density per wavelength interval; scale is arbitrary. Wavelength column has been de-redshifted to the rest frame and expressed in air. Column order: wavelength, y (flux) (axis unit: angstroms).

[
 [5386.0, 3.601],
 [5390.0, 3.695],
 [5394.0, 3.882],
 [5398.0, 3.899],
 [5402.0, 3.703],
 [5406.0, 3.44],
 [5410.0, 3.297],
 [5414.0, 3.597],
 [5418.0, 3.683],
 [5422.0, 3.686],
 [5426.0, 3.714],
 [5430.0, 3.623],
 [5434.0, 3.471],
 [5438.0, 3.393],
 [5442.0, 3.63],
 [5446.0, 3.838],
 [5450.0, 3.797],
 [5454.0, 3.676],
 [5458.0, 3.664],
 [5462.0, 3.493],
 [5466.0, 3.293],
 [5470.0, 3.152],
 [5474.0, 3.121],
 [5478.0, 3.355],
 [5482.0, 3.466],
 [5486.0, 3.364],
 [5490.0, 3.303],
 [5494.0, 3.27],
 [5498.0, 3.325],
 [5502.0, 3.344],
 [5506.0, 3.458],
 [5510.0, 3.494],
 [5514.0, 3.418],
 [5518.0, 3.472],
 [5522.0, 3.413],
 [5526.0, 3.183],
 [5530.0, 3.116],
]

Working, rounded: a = 3.797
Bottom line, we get 1.33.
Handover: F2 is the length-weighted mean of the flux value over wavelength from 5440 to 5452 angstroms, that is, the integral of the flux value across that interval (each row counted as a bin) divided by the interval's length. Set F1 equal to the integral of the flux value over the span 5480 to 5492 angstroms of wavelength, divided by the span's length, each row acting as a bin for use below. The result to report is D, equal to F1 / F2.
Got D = 0.90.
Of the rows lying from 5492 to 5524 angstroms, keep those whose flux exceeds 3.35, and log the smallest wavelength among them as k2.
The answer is 5506.0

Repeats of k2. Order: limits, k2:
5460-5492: 5462.0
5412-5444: 5414.0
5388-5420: 5390.0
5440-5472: 5442.0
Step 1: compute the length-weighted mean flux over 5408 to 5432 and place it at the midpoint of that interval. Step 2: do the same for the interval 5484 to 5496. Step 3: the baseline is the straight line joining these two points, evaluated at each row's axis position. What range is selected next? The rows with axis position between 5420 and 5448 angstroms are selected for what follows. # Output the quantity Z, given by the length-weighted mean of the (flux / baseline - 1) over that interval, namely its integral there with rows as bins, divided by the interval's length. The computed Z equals 0.0226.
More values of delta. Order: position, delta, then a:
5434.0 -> 1.24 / 3.471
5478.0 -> 1.21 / 3.355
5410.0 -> 1.19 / 3.297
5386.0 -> 1.28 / 3.601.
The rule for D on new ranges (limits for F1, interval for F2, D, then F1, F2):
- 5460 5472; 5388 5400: 0.87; 3.3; 3.8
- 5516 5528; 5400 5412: 0.96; 3.4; 3.5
